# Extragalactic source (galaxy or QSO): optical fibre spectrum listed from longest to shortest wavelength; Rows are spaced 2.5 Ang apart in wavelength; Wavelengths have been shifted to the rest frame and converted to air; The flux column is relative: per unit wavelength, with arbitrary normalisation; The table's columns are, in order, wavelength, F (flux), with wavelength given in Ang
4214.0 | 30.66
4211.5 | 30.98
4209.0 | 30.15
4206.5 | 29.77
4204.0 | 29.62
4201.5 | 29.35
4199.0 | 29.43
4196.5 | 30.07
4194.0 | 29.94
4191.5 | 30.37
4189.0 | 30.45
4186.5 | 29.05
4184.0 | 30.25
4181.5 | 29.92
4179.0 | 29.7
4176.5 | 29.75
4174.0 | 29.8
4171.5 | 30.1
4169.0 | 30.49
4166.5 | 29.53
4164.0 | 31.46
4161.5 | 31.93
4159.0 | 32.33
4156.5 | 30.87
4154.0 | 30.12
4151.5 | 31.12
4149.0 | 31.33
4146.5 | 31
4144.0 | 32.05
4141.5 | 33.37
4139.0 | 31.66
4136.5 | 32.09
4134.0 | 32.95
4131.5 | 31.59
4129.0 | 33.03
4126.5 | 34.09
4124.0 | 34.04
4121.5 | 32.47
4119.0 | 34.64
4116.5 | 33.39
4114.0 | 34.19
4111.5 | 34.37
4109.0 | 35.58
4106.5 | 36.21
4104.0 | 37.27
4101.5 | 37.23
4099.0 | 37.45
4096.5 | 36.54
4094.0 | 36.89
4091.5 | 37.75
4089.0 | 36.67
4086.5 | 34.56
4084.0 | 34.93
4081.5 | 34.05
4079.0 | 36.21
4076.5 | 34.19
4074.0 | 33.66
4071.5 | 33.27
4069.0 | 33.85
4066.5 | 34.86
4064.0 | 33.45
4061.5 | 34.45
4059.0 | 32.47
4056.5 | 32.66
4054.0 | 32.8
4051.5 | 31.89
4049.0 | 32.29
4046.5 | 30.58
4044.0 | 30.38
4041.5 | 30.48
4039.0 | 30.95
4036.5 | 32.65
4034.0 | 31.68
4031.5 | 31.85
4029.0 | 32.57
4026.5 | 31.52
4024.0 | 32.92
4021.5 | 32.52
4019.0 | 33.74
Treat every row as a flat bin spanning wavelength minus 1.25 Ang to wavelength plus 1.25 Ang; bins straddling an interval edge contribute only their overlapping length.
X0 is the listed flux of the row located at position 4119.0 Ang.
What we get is 34.64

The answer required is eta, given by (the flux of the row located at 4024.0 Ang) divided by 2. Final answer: 16.5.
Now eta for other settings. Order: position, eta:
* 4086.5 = 17.3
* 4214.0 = 15.3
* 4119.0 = 17.3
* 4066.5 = 17.4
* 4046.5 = 15.3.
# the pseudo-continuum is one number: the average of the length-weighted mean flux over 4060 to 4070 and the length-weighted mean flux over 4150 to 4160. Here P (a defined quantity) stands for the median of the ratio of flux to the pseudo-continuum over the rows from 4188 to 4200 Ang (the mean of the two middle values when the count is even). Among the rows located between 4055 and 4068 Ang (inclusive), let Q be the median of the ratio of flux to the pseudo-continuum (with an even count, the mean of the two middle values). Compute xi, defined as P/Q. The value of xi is 0.90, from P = 0.92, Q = 1.03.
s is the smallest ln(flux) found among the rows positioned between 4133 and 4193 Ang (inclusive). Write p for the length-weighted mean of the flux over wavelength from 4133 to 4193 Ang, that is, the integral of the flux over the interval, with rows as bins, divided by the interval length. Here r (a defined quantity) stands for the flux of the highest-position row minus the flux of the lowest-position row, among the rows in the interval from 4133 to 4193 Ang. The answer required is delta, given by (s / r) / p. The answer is -0.042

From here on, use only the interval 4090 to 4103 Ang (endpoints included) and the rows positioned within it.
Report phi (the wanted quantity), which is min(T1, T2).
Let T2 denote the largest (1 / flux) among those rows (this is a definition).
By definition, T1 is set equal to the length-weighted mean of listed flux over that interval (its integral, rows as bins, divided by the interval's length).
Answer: 0.0274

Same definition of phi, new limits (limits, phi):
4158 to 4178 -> 0.0339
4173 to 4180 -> 0.0337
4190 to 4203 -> 0.0341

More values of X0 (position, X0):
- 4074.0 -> 33.66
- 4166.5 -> 29.53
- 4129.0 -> 33.03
